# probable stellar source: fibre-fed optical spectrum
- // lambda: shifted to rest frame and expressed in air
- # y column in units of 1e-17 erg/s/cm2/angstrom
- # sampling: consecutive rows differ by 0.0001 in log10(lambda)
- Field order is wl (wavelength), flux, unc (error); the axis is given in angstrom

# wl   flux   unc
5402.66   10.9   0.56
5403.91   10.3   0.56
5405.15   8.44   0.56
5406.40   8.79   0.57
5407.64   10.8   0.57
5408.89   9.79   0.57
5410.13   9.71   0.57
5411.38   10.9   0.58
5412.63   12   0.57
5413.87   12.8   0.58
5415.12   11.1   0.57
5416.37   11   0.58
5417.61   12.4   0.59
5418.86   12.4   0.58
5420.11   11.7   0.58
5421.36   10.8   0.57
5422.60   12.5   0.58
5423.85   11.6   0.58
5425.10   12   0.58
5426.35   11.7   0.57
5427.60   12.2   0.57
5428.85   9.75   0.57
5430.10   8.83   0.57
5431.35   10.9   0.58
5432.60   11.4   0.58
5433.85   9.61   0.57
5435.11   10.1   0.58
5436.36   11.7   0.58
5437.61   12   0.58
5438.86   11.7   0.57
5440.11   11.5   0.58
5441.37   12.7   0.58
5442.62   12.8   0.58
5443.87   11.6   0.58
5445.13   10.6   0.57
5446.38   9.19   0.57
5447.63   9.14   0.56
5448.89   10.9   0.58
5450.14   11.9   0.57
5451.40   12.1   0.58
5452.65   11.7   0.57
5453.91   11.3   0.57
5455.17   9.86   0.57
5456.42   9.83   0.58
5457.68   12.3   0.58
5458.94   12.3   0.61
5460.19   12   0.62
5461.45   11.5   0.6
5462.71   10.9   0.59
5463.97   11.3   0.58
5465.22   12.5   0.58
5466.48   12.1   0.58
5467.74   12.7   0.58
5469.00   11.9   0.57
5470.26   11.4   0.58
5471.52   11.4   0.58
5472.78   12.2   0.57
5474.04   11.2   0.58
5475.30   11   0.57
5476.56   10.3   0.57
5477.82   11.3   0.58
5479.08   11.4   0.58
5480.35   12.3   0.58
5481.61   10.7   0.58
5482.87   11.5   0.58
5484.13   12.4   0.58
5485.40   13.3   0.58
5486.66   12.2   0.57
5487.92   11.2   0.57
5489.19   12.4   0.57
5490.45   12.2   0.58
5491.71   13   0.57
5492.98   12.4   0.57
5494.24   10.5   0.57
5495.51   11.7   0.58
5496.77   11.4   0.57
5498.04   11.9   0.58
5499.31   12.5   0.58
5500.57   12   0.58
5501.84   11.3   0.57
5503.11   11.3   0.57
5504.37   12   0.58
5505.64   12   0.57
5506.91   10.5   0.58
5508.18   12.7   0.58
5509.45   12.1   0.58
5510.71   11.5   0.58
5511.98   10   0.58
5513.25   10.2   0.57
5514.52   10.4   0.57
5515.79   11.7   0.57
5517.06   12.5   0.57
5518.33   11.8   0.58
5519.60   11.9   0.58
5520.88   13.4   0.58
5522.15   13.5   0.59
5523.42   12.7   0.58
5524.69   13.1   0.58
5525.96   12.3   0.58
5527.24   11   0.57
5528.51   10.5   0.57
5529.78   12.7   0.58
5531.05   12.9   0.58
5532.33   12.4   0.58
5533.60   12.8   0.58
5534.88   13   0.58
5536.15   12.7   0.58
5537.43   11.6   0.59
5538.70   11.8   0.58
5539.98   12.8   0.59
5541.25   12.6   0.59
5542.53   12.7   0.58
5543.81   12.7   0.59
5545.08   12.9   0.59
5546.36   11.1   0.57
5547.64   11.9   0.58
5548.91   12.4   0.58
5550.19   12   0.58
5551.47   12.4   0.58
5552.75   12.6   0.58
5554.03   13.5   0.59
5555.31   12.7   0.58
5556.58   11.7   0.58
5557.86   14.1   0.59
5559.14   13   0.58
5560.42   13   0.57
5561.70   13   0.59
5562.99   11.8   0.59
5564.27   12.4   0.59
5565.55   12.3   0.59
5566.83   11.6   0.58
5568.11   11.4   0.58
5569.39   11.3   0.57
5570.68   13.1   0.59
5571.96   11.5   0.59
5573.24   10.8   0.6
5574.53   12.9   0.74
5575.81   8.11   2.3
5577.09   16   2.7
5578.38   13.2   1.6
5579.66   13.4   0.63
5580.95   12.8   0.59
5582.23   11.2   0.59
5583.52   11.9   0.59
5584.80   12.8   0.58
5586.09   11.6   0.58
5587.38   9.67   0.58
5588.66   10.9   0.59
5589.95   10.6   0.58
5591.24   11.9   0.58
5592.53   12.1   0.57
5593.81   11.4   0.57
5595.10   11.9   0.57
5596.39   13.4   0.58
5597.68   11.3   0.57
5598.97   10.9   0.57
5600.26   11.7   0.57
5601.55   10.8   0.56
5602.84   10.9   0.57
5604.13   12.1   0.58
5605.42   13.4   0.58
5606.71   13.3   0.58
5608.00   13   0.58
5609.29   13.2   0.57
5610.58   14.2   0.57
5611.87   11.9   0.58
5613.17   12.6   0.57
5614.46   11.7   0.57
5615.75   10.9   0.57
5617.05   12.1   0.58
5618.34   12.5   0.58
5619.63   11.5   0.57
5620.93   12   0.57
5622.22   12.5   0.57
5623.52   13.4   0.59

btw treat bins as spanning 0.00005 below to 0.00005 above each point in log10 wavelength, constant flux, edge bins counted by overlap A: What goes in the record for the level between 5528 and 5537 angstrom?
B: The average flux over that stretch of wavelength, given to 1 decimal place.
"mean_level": 12.4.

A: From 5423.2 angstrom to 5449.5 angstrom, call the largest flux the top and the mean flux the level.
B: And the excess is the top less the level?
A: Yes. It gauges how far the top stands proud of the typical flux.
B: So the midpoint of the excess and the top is 7.3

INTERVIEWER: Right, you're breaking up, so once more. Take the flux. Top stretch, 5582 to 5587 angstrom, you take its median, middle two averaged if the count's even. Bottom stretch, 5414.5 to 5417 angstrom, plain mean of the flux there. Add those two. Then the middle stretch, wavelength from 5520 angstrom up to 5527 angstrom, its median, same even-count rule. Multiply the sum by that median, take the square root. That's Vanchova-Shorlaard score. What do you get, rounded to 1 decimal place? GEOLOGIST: 17.3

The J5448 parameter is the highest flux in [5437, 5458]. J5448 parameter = 12.8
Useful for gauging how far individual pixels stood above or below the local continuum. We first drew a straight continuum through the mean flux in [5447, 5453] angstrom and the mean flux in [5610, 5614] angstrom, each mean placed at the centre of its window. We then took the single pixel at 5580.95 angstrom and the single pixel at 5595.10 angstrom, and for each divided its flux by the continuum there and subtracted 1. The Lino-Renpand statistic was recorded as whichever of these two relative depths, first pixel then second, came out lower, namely -0.06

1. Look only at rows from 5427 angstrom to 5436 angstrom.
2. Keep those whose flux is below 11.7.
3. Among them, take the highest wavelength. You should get 5435.11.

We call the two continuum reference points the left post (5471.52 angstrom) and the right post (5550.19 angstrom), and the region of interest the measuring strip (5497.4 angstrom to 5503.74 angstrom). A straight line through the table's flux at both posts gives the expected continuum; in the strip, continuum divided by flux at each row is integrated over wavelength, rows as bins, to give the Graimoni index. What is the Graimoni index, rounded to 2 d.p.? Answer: 6.25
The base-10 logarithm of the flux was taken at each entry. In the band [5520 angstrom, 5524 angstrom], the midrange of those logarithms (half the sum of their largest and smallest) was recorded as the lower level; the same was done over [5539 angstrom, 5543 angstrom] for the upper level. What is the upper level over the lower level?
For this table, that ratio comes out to 0.99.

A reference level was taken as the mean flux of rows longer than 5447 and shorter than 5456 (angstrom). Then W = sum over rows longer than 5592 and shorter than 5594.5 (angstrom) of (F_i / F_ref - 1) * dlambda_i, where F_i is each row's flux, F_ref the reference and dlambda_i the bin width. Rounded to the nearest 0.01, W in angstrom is 0.18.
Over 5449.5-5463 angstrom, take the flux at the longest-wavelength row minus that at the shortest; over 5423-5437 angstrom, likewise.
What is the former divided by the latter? -10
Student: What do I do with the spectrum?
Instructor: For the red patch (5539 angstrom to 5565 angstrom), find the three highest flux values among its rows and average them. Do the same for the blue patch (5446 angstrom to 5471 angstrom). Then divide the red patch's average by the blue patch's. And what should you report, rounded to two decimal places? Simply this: 1.08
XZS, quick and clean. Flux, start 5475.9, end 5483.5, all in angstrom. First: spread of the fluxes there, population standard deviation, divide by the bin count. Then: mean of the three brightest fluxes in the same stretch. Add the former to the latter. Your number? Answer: 12.4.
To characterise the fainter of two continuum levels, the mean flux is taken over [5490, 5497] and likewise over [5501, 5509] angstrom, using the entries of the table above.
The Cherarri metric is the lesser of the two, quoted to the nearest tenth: 11.6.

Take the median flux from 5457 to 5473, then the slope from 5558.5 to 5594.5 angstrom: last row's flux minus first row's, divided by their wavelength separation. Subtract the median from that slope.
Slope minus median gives -12.0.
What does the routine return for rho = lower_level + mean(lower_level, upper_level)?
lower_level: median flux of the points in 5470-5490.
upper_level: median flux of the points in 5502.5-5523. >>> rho 23.0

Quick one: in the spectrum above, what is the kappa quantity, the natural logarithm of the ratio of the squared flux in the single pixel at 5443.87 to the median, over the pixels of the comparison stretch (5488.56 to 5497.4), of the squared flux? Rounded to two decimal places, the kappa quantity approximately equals -0.10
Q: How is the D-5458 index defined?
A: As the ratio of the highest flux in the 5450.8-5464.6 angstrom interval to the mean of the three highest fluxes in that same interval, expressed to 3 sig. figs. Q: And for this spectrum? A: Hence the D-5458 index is 1.01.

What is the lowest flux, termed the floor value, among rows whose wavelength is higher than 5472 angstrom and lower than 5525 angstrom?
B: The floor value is 10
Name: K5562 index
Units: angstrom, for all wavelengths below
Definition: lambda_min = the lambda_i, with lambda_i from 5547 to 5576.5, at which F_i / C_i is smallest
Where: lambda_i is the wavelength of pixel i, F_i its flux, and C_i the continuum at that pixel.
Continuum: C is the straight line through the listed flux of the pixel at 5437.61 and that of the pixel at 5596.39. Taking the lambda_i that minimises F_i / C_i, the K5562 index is 5575.81 angstrom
